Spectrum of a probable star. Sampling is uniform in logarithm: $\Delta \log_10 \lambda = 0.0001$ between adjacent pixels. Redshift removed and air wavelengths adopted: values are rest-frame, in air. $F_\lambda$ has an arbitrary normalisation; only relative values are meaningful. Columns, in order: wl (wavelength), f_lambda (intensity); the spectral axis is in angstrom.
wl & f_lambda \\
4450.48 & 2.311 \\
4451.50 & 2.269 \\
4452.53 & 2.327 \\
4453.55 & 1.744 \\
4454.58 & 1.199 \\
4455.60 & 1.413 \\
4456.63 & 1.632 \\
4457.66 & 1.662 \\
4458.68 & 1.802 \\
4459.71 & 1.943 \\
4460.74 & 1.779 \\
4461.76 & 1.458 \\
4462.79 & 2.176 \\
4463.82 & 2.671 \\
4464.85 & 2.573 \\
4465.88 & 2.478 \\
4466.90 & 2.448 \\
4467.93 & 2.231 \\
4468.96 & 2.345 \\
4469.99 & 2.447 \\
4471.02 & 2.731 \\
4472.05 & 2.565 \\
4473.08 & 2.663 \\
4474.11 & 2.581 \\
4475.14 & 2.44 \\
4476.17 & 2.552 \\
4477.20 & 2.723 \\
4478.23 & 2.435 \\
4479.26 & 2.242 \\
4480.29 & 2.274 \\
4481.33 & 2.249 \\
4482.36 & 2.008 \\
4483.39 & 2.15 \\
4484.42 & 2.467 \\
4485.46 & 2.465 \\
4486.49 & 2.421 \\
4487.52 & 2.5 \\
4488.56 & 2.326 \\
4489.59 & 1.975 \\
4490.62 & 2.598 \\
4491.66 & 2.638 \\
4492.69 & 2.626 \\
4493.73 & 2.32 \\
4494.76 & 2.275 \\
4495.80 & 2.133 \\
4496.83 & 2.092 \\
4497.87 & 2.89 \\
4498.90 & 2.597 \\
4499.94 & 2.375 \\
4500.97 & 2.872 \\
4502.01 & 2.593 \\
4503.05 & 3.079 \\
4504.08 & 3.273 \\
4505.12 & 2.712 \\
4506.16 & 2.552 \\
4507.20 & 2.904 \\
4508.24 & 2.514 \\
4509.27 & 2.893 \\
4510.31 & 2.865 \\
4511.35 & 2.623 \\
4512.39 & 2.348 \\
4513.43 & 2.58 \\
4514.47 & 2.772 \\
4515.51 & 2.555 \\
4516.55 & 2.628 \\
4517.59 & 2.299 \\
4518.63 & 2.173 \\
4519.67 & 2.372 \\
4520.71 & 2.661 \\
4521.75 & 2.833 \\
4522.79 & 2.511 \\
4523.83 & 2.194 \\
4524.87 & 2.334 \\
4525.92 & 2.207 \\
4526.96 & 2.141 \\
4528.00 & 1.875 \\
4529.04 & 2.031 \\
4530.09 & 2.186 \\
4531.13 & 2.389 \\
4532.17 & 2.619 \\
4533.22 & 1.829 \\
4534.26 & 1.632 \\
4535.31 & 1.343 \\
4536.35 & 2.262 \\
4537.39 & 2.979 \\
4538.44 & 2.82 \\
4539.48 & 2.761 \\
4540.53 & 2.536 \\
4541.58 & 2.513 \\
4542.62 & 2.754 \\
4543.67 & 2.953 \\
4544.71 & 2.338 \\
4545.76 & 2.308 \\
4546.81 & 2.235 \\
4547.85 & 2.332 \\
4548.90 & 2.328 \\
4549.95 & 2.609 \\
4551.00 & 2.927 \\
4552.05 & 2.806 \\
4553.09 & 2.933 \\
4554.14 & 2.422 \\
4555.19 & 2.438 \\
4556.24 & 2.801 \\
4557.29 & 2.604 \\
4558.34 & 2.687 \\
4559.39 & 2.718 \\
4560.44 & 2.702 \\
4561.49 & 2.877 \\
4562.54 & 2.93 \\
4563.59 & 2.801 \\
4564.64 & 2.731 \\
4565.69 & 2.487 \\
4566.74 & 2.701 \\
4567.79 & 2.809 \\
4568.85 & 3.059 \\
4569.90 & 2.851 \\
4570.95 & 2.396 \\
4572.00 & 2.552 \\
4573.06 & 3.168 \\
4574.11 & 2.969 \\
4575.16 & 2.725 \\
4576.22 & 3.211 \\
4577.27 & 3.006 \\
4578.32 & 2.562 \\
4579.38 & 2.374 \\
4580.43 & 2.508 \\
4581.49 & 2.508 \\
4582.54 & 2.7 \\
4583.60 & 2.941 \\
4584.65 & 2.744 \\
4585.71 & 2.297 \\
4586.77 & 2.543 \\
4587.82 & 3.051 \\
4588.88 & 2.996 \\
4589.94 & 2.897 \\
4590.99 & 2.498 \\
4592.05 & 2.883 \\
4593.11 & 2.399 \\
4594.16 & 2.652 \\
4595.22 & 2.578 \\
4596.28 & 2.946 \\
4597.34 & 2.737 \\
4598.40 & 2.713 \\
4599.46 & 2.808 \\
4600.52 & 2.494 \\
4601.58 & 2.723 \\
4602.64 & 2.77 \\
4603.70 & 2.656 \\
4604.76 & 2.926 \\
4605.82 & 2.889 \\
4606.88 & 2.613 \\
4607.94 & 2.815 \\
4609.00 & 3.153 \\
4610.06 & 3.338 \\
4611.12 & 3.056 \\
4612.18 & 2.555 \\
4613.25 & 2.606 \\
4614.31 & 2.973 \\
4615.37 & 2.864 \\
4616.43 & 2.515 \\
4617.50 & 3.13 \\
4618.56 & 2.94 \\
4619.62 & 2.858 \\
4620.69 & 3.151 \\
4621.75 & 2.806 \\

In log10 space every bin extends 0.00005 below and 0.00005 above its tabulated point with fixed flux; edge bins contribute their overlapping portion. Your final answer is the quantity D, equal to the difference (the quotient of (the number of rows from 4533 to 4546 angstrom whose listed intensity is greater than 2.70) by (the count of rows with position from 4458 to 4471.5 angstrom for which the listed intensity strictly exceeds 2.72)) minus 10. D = -5.0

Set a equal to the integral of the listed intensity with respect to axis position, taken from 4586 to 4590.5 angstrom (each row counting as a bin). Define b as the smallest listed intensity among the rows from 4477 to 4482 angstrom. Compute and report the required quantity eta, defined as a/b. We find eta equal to 6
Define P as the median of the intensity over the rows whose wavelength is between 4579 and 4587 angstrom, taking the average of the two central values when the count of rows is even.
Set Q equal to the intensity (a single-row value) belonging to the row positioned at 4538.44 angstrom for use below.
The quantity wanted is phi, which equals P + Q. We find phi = 5.35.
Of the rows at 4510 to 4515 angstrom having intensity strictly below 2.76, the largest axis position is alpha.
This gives 4513.43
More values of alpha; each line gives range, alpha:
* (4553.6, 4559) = 4558.34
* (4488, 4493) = 4492.69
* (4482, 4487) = 4486.49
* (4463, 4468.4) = 4467.93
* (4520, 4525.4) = 4524.87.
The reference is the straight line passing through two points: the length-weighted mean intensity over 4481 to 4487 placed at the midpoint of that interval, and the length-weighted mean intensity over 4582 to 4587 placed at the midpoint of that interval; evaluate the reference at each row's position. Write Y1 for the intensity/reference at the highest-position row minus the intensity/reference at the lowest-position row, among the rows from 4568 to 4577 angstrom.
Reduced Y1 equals 0.05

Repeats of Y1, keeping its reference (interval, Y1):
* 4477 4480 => -0.21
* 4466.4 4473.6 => 0.08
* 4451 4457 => -0.30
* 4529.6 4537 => 0.02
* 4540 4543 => 0.08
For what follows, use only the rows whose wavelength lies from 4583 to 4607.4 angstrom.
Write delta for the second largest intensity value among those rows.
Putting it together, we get 2.996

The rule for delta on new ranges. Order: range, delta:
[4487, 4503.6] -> 2.89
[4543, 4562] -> 2.933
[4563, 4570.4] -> 2.851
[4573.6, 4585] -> 3.006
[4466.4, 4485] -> 2.723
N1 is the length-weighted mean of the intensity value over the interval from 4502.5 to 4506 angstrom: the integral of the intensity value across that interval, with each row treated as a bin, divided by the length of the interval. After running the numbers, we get 2.97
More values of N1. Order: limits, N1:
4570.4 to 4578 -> 2.86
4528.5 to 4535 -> 2.09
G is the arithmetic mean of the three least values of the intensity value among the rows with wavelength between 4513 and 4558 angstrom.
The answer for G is 1.60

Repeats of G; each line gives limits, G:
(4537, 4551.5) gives 2.29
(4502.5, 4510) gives 2.59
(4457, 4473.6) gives 1.63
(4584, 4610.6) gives 2.40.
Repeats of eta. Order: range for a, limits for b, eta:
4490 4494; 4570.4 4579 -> 4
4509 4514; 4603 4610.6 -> 5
